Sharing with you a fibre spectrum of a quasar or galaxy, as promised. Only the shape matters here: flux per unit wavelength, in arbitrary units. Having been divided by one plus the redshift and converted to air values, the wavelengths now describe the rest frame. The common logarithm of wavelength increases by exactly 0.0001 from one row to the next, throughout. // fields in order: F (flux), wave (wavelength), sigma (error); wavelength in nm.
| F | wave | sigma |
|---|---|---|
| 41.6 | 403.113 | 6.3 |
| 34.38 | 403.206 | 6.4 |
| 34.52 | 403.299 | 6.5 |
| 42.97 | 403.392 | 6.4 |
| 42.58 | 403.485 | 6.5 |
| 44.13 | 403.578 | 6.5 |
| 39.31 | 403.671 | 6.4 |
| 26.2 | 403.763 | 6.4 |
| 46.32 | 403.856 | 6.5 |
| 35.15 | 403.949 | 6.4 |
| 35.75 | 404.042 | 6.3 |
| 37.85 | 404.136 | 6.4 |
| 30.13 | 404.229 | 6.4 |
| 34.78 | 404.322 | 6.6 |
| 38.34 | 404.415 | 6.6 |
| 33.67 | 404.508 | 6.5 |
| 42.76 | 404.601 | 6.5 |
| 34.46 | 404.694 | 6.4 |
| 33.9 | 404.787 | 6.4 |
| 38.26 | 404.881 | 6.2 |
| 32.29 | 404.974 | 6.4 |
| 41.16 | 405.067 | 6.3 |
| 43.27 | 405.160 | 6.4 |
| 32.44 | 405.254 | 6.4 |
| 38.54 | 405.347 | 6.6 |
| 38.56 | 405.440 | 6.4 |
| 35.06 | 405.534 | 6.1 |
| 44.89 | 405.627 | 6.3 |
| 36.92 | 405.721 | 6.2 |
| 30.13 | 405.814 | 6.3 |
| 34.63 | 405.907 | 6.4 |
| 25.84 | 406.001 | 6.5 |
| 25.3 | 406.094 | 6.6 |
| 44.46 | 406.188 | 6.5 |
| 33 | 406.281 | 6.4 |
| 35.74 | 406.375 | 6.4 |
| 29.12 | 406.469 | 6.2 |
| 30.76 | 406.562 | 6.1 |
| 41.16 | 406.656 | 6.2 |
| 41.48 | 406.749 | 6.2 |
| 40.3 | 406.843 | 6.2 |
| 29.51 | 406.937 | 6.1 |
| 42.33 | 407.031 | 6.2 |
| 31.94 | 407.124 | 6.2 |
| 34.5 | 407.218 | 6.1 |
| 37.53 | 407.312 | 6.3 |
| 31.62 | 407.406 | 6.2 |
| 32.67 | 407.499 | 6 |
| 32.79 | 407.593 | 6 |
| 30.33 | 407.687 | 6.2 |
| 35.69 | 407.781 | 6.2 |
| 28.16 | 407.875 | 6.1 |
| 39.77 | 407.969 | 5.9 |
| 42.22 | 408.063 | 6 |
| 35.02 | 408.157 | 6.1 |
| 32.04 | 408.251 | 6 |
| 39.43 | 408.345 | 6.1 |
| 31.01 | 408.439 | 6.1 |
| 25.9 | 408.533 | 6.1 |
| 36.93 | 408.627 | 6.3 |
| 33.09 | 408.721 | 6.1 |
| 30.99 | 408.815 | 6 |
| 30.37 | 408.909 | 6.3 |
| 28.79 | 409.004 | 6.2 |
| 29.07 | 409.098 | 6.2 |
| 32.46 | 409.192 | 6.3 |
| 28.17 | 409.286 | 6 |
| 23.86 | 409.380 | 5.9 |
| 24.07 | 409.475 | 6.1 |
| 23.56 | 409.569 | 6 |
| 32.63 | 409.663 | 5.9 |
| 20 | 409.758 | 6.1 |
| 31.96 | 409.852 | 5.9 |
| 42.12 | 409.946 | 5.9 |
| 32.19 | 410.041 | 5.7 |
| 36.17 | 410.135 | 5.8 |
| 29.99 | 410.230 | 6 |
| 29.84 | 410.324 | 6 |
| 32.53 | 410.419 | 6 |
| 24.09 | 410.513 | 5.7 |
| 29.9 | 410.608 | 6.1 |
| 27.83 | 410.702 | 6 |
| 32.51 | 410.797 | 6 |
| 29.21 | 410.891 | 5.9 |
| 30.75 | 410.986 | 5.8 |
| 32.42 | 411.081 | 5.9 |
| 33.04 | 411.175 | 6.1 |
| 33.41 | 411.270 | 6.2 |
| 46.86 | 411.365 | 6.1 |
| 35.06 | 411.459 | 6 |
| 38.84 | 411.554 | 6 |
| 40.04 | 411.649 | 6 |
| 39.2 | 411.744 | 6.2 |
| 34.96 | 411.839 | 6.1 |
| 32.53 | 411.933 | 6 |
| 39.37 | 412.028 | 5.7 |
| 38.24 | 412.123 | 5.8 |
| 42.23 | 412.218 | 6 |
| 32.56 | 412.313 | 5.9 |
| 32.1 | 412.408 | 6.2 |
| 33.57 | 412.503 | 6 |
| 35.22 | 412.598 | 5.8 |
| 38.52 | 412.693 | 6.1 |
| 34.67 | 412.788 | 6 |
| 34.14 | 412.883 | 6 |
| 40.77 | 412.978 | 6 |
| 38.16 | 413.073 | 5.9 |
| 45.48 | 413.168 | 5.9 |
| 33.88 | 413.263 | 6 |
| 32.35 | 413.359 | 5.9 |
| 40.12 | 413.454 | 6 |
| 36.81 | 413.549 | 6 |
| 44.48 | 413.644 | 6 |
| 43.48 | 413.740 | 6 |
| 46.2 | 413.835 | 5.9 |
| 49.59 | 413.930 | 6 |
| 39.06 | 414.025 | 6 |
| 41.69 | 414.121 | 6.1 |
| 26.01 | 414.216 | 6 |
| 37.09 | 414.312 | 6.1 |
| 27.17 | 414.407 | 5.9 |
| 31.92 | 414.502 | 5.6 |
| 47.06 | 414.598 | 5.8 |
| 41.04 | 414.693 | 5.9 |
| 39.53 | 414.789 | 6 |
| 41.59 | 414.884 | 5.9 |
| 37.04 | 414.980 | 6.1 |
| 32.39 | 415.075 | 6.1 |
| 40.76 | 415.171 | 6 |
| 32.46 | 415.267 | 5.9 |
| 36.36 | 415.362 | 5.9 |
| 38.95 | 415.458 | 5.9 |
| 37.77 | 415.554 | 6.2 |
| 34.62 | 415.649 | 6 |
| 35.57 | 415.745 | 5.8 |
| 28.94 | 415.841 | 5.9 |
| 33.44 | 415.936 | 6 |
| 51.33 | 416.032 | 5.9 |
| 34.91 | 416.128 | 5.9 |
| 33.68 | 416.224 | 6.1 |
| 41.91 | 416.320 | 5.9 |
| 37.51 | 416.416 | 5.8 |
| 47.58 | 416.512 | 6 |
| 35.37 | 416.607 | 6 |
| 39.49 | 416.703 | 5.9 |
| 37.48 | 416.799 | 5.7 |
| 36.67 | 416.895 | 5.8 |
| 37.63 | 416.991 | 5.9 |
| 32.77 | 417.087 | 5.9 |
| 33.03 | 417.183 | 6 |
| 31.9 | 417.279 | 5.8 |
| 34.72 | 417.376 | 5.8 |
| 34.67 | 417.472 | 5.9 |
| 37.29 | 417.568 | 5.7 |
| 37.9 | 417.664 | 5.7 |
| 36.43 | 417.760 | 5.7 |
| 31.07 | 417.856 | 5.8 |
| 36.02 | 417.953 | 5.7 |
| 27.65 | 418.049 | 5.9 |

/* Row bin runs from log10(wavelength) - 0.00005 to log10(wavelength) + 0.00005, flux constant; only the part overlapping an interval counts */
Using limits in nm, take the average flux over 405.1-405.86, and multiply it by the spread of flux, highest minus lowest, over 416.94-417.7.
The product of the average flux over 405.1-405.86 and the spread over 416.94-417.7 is 225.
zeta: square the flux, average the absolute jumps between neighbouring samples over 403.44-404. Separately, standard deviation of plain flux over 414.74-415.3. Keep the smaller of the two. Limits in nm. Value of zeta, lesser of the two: 4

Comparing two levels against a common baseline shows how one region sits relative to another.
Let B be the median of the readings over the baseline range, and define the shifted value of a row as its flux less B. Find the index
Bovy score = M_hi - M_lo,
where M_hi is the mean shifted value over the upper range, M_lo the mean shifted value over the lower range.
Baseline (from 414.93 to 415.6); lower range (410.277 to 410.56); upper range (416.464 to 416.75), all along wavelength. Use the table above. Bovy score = 12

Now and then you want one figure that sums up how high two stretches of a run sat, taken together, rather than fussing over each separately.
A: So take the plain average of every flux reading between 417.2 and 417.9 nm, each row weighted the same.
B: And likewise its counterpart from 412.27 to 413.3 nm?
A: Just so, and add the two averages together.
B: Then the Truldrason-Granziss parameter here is 71.1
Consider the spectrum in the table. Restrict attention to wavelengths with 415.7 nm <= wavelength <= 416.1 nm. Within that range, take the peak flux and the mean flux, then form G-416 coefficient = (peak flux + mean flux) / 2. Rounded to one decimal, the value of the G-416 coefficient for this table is 44.3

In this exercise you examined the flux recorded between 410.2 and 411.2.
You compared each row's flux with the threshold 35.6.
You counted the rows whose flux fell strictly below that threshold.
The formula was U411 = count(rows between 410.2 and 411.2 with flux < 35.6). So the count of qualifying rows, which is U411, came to 11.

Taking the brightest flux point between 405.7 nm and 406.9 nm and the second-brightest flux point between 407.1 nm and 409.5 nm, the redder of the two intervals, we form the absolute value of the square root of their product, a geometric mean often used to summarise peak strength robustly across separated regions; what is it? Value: 42.0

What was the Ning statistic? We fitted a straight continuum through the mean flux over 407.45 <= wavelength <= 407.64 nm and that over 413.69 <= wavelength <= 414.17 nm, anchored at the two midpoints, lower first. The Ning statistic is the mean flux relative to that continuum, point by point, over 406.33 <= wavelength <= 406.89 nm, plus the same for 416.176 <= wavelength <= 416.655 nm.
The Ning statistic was 1.98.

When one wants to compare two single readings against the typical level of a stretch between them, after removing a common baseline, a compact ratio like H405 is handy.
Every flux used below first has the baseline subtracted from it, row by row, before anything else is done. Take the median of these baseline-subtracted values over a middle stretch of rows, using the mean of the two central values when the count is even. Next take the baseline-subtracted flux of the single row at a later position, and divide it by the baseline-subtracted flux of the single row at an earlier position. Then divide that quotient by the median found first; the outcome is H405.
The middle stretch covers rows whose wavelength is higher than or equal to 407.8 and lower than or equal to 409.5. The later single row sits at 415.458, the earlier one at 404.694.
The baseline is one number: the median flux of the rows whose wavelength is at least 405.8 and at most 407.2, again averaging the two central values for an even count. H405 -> -2.0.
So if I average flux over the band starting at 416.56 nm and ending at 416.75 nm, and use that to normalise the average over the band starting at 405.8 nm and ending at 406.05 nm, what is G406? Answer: 0.81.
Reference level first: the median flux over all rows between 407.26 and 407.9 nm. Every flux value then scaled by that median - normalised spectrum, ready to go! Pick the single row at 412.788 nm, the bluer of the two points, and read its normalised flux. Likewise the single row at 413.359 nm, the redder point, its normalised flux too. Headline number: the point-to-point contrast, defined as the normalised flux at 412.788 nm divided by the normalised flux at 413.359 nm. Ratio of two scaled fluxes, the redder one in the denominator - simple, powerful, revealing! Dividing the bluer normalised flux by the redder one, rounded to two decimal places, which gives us 1.07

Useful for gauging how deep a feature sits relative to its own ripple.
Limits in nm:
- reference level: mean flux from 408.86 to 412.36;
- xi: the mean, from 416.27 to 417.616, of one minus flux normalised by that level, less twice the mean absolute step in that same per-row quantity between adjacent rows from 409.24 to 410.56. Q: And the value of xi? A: -0.52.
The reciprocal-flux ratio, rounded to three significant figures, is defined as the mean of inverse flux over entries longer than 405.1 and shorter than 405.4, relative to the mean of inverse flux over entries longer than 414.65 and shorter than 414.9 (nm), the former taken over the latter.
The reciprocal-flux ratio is 1.08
